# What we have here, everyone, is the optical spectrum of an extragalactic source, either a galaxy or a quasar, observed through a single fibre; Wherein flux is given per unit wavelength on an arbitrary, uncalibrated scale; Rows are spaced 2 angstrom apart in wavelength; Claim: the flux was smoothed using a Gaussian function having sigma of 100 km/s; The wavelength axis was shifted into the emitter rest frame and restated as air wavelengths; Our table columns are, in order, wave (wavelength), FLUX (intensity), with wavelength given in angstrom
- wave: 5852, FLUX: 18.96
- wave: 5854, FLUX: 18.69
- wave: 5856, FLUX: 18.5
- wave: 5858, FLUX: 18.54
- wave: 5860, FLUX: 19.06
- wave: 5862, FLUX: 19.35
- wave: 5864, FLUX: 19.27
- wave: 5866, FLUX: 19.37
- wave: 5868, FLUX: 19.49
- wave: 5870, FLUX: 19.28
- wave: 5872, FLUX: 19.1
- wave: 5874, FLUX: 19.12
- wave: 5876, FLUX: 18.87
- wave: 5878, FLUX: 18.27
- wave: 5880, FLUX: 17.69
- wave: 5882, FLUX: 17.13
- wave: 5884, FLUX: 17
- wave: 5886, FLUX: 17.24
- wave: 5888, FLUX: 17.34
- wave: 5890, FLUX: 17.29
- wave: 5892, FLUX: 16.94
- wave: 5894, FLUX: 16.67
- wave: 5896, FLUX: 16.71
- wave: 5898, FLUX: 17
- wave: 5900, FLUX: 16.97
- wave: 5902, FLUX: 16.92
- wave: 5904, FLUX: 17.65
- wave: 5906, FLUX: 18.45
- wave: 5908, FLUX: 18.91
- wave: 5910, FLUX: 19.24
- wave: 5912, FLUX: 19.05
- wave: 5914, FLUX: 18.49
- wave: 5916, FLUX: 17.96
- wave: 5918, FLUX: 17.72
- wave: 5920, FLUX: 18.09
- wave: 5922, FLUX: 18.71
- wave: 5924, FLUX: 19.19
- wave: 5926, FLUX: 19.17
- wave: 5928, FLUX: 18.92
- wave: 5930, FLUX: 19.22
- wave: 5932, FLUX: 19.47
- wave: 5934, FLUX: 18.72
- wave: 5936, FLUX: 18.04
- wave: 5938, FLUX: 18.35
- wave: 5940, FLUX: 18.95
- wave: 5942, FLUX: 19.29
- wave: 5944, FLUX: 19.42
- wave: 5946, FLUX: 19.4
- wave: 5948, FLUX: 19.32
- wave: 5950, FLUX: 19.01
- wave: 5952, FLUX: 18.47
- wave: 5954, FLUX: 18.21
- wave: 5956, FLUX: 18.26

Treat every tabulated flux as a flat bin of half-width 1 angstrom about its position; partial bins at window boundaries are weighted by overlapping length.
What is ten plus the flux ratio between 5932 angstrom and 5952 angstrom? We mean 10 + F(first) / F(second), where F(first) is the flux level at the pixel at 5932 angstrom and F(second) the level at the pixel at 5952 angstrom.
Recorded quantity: 11.1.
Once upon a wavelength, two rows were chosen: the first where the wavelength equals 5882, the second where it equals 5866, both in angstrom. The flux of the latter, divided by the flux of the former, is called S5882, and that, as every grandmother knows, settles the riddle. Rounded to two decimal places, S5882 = 1.13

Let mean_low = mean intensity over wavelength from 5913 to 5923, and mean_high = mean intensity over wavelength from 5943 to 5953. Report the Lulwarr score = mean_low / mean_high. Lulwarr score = 0.95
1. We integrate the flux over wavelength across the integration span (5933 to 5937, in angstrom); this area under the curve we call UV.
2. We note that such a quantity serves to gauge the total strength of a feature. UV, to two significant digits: 74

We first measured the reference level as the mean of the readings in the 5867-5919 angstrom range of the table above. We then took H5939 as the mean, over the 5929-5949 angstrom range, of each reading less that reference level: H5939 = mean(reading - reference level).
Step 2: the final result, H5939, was 1.1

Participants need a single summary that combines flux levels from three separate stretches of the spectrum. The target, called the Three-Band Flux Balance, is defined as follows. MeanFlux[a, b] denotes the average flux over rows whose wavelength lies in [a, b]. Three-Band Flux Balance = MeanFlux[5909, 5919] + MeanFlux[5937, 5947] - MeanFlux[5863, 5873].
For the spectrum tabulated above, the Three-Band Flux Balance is 18.3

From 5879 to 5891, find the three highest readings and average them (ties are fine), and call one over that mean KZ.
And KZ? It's 0.0573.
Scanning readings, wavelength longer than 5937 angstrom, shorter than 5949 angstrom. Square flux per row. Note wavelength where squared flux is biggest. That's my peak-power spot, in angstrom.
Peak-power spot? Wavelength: 5944 angstrom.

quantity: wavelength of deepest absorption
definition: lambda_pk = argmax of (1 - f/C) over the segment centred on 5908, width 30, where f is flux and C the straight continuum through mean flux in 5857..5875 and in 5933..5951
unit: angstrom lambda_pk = 5894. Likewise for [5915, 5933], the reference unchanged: 5918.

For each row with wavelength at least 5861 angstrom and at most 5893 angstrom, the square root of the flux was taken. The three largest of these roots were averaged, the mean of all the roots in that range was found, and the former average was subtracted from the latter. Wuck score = -0.13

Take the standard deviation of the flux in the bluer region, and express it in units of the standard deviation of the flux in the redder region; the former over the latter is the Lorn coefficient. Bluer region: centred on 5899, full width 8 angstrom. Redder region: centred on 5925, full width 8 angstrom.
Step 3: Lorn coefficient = 0.57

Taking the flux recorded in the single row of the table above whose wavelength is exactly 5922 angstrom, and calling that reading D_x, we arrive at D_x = 18.71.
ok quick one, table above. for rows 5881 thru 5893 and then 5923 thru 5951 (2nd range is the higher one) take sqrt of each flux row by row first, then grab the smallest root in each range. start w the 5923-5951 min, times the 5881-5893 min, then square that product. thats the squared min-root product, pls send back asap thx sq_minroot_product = 306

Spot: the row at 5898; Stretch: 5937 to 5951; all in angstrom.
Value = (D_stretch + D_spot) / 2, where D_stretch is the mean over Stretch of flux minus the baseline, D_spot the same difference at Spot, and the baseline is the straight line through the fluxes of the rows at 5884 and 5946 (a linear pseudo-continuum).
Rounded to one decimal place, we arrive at -0.4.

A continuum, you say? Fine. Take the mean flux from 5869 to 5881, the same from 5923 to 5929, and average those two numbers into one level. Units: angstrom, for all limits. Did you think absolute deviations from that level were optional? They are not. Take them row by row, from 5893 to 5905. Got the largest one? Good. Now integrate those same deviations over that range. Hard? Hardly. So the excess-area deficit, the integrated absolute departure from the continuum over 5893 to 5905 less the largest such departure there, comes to 21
